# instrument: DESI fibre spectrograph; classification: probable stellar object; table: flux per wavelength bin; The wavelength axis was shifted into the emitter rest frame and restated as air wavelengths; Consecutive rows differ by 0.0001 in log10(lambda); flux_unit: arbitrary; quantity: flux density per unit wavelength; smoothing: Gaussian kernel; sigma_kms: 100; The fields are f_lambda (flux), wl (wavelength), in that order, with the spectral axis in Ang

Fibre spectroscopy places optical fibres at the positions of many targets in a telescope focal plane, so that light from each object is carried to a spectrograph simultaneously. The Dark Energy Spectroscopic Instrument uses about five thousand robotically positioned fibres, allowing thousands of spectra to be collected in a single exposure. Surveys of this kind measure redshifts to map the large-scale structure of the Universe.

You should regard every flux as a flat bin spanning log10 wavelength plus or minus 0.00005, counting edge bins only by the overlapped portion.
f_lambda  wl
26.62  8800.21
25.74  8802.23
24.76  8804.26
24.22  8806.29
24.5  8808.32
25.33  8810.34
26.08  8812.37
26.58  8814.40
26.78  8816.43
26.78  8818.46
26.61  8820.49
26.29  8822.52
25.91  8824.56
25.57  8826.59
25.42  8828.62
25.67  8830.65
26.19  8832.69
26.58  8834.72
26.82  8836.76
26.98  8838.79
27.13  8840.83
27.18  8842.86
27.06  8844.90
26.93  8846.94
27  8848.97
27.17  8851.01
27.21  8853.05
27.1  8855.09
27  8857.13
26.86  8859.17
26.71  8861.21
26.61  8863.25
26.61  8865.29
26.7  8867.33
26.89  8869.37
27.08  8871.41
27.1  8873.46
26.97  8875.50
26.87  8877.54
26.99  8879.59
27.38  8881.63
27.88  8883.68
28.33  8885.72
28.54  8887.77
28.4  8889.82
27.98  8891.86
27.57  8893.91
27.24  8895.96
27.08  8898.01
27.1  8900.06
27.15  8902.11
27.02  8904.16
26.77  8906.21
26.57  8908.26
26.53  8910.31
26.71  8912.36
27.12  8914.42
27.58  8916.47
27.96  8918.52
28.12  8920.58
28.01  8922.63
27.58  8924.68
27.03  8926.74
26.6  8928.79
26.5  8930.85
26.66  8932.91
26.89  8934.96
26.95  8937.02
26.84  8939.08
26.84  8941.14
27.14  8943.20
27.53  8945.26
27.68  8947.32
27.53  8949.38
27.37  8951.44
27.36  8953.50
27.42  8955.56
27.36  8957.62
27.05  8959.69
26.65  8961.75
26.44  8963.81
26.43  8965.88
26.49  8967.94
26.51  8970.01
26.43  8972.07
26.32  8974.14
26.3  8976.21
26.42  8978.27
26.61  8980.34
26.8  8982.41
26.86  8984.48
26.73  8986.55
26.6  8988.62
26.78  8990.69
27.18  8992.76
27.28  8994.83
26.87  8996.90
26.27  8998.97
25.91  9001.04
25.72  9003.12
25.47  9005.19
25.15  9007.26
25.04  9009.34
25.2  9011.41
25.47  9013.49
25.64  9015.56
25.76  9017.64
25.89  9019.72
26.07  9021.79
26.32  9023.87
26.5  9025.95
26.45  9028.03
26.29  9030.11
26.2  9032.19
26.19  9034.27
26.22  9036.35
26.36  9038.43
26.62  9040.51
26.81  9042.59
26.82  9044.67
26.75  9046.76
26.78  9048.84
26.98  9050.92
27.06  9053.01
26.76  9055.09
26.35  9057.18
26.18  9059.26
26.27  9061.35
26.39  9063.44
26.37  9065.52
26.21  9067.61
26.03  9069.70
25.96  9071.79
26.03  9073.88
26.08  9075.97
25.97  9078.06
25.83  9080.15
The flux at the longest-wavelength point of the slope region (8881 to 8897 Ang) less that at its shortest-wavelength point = -0.1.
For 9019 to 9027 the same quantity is 0.6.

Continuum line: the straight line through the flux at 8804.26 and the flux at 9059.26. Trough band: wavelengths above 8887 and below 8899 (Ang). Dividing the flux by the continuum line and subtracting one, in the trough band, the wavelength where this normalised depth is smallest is 8898.01 Ang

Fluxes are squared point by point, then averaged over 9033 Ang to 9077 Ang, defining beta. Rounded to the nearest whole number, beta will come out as 699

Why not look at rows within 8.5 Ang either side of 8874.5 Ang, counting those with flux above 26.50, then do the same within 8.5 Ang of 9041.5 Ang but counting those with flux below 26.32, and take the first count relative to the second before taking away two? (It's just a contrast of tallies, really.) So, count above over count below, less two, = 2.00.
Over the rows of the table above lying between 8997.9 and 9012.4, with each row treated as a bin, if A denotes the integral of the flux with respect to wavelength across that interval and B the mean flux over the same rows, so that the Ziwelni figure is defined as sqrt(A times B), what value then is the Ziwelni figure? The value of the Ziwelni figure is 97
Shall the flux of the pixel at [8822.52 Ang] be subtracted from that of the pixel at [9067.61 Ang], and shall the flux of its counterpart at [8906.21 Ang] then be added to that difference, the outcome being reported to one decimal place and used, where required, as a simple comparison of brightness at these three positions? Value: 26.7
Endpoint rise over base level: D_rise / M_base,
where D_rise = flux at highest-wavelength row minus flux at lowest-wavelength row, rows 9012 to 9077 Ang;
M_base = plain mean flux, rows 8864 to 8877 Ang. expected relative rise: 0.023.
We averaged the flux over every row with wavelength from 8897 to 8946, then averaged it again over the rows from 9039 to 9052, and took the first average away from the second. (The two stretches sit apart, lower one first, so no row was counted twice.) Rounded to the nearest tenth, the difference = -0.3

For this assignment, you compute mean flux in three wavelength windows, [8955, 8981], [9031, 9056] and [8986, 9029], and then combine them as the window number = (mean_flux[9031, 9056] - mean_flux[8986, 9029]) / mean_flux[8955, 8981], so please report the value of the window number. 0.02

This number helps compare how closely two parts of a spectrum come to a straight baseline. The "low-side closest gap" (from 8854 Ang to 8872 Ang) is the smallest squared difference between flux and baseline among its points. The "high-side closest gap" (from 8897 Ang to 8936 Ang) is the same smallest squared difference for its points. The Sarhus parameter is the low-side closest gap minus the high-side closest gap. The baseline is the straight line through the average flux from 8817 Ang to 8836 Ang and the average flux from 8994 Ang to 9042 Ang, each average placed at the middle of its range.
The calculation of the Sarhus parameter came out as 0.1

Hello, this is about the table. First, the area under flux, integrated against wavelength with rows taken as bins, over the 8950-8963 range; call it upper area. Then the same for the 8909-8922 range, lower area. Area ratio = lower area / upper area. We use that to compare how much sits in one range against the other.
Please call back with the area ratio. 1.00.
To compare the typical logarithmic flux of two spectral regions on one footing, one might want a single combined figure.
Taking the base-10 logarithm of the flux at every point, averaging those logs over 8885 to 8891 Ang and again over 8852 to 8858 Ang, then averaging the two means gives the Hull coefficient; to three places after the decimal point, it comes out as 1.443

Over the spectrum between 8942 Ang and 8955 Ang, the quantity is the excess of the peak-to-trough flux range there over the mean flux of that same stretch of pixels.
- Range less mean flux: -26.9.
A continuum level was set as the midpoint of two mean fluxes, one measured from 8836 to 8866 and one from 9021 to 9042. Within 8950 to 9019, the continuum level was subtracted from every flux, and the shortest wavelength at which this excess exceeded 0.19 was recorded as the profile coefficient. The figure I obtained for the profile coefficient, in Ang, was 8951.44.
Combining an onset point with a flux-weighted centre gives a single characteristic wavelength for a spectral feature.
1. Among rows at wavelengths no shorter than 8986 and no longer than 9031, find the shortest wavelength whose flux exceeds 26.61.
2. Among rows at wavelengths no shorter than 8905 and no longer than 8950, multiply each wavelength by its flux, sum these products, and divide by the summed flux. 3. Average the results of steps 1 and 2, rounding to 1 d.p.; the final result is 8957.2 Ang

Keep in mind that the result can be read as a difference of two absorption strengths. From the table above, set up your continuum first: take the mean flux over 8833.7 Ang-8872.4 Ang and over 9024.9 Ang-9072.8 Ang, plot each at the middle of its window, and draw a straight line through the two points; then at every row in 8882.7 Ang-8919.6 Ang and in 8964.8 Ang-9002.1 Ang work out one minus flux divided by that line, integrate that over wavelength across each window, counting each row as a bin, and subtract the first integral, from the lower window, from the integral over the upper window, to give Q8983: 0.85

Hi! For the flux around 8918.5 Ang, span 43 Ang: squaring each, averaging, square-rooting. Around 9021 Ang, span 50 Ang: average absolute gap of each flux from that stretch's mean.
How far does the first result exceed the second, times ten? 266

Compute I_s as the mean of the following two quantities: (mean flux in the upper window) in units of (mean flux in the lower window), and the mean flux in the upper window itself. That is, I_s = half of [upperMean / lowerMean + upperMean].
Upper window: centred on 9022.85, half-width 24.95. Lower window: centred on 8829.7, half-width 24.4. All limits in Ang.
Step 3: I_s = 13.5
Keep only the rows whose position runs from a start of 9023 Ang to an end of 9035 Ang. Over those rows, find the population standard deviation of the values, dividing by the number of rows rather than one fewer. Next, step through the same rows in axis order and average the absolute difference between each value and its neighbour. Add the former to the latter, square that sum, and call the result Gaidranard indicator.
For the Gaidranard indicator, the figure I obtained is 0.05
